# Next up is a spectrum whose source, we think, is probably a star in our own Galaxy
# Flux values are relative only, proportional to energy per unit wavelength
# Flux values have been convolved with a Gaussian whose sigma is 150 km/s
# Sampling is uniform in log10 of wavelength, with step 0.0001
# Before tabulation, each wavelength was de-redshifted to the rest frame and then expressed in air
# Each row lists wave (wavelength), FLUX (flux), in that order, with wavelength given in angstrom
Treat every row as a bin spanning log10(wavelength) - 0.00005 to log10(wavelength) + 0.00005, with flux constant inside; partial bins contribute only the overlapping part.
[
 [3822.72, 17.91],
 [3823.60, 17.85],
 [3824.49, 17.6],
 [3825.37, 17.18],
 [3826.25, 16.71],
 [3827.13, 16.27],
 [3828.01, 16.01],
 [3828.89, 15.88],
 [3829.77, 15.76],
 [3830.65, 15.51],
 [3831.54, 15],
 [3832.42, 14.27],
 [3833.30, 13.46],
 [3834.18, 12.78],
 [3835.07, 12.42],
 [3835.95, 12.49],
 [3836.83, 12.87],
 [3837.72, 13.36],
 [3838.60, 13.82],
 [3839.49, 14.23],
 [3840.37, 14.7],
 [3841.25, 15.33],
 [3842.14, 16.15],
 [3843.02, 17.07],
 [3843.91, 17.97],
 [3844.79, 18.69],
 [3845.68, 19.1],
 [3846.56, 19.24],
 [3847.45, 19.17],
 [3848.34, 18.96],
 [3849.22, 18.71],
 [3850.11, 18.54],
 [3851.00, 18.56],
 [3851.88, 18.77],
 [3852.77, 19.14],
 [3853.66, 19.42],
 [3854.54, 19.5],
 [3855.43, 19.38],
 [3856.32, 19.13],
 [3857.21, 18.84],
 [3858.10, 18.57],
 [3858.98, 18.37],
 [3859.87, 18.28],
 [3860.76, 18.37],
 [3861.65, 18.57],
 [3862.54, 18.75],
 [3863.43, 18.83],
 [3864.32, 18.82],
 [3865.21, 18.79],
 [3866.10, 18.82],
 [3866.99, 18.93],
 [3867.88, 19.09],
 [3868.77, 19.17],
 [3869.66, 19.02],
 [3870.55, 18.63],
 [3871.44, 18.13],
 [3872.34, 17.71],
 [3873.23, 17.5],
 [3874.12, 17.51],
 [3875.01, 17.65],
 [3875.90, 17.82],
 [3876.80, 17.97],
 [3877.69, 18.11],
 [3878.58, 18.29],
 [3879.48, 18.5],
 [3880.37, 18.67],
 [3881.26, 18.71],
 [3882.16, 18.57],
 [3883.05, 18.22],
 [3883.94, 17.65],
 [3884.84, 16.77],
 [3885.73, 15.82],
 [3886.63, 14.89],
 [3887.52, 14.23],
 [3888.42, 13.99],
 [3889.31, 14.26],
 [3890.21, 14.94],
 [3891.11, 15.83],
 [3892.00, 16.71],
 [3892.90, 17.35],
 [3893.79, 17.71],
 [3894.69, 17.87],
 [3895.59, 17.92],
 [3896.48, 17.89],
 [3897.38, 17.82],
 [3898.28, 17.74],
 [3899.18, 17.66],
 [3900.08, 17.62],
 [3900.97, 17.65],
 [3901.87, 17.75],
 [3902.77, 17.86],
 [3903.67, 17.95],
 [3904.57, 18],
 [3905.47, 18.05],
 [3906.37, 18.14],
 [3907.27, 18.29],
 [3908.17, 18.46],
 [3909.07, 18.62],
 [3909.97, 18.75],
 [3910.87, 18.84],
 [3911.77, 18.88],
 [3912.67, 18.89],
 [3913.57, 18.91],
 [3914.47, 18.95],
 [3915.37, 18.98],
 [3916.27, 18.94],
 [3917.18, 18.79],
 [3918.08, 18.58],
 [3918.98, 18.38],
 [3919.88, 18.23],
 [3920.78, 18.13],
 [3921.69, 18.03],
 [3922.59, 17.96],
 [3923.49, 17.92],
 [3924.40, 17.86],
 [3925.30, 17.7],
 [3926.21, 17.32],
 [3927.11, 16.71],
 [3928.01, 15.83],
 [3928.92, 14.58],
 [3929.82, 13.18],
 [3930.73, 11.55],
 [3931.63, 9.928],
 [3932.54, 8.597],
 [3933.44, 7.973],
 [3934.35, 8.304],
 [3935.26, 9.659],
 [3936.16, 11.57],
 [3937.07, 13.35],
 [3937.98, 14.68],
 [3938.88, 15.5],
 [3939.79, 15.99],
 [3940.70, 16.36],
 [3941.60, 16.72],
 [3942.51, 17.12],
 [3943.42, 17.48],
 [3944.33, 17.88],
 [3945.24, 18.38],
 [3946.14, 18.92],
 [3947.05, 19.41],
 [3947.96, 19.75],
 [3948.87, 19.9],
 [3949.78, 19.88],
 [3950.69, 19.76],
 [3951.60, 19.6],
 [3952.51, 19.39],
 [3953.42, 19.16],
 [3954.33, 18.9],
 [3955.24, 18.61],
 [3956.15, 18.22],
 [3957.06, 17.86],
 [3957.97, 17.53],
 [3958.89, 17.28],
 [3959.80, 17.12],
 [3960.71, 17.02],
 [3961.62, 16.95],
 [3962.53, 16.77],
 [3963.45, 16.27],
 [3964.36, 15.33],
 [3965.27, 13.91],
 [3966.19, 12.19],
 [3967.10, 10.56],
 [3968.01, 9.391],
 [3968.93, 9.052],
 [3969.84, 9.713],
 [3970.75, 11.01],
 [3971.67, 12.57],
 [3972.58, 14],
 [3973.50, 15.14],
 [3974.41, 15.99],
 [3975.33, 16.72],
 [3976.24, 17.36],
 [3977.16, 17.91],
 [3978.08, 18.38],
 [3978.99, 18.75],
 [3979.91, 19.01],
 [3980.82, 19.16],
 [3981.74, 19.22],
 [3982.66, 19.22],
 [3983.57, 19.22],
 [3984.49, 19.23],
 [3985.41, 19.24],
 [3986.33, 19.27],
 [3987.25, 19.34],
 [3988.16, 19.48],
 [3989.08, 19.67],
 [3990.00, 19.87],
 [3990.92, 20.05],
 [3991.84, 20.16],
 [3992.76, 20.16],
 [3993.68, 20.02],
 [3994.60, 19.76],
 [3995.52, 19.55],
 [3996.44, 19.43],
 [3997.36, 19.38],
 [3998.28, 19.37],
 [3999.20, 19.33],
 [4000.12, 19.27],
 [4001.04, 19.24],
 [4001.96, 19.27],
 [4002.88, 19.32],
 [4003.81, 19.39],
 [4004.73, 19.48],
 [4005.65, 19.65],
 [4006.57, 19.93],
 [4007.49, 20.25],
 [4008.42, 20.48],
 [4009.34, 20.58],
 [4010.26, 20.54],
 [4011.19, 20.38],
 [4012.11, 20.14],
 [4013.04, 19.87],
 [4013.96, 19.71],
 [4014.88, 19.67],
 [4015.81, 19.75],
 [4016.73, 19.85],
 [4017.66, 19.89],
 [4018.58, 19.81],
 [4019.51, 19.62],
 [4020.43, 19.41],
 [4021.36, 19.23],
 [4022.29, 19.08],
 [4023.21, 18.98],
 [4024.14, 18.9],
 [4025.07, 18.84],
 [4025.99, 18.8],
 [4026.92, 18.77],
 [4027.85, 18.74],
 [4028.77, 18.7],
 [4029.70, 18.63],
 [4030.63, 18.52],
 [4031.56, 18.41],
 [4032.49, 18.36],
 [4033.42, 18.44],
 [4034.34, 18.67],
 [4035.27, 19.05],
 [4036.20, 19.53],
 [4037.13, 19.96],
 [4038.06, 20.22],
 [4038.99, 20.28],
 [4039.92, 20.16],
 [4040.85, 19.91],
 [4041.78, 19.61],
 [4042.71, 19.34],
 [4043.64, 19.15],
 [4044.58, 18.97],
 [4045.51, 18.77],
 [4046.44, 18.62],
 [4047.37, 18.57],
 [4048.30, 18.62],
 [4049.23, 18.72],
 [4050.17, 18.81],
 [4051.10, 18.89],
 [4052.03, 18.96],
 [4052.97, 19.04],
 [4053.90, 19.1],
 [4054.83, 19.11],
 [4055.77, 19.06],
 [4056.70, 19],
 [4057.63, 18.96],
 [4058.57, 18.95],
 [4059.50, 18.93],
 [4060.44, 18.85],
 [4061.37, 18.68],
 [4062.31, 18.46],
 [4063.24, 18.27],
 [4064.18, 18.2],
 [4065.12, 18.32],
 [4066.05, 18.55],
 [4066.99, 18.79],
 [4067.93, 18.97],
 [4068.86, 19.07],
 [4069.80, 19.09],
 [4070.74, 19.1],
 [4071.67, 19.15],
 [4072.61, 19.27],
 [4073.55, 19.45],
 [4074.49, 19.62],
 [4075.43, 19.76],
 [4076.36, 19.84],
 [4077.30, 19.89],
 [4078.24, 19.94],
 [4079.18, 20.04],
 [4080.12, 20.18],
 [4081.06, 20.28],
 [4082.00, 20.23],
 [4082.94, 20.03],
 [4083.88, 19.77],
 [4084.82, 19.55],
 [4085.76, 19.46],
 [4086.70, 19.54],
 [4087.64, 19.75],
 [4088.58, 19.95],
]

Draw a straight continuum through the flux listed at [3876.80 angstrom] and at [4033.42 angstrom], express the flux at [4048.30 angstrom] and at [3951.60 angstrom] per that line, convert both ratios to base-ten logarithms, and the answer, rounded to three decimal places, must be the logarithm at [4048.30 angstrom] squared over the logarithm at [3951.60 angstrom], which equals 0.000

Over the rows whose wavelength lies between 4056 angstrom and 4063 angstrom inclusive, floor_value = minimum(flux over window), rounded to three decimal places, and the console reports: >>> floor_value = 18.460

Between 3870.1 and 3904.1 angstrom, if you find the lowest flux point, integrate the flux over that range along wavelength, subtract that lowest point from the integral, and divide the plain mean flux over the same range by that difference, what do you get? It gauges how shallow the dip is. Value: 0.030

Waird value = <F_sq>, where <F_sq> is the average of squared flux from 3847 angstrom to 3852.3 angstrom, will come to 353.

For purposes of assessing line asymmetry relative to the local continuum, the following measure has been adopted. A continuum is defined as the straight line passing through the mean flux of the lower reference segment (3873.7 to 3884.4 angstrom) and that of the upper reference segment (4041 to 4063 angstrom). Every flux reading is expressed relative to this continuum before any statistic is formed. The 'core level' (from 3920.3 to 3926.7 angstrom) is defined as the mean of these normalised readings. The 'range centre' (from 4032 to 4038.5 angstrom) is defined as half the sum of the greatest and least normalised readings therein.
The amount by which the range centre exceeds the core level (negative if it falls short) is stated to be 0.05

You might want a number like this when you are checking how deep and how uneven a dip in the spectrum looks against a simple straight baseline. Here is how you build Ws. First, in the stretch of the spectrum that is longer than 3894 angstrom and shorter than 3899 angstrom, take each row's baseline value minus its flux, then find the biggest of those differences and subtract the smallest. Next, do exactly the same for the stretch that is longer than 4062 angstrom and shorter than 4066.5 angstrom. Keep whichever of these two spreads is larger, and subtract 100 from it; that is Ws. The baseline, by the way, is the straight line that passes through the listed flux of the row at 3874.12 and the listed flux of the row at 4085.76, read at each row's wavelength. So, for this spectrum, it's -99.7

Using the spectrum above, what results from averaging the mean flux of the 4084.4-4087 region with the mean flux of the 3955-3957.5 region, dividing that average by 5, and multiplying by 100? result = 377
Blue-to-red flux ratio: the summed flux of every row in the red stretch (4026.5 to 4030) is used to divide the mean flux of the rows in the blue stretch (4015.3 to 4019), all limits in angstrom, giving 0.265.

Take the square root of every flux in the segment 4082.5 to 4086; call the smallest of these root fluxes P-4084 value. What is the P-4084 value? 4.41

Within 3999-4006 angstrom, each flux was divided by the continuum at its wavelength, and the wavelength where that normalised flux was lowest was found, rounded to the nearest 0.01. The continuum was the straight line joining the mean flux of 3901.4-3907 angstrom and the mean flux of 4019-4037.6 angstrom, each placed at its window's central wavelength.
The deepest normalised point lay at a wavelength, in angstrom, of 4001.04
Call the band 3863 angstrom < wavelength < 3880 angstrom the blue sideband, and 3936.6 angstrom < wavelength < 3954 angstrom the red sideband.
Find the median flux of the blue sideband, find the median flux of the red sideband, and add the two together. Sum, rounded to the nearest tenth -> 36.9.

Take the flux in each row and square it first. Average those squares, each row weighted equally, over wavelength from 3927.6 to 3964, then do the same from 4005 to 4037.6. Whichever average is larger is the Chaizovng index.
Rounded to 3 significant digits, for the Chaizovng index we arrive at 377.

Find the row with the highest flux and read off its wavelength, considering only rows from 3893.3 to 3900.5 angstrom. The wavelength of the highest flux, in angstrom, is 3895.59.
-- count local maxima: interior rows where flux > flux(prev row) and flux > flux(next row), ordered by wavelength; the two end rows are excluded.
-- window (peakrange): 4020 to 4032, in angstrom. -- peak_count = 0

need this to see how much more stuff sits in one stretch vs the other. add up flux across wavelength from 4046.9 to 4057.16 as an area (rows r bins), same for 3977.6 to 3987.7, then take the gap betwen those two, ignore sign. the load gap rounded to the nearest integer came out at 1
